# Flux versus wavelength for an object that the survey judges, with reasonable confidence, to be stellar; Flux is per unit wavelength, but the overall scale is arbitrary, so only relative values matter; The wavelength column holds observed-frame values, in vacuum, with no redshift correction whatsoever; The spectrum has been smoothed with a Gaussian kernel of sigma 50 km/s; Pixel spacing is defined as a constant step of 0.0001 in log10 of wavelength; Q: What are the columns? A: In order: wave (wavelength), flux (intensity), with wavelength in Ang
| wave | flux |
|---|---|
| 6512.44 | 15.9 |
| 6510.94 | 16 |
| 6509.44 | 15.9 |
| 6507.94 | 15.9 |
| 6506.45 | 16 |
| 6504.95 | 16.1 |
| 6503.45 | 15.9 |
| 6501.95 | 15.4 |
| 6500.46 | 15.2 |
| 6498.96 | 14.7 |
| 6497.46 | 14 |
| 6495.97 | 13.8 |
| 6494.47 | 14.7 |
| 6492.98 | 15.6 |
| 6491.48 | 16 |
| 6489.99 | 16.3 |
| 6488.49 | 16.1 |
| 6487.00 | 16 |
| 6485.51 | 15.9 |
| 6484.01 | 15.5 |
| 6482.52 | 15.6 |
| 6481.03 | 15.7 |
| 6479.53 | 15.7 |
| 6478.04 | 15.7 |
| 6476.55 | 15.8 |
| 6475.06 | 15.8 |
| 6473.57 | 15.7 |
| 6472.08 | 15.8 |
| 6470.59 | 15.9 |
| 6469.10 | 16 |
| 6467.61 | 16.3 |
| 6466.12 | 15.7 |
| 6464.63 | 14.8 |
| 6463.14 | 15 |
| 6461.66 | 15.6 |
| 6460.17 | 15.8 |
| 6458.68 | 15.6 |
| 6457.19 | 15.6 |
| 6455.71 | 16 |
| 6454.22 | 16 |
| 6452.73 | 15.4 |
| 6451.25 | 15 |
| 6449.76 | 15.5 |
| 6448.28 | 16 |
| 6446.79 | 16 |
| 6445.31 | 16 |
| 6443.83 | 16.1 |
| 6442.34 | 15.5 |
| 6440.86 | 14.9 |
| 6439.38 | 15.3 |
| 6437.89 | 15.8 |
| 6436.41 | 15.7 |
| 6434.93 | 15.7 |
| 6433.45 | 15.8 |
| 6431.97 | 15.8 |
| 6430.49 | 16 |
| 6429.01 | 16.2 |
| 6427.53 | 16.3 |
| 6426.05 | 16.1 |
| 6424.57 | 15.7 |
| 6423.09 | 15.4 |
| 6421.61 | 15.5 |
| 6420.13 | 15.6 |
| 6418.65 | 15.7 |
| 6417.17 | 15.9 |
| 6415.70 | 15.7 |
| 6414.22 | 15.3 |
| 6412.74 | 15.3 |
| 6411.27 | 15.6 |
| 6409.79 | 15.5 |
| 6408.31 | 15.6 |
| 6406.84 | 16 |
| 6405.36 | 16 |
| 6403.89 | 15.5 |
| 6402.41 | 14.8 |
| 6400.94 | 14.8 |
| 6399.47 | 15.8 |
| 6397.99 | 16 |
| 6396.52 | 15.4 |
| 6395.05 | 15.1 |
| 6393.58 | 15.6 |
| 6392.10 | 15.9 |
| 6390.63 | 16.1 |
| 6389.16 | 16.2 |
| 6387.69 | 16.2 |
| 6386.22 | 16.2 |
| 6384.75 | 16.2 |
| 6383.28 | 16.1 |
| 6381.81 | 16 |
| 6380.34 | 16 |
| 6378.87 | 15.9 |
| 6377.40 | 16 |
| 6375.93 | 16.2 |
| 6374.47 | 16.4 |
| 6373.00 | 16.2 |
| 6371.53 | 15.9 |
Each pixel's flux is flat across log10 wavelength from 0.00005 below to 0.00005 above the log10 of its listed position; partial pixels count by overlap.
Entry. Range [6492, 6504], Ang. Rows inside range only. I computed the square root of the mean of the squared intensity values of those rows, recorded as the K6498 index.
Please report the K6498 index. 14.9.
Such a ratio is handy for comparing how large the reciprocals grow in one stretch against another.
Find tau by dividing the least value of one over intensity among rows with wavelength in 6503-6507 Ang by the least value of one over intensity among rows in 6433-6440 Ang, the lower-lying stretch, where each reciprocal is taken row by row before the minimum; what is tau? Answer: 0.98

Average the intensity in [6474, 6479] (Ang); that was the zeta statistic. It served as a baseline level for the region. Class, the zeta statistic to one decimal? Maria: 15.8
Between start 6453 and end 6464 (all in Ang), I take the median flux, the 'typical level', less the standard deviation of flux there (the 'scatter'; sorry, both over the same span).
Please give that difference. 15.3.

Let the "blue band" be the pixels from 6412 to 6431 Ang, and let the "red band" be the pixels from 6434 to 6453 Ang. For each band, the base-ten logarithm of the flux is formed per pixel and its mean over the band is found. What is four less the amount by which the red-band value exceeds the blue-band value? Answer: 4.00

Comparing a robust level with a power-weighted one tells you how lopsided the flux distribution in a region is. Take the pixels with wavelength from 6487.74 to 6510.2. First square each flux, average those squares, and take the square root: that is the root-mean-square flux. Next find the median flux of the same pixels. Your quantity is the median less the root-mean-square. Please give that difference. 0.44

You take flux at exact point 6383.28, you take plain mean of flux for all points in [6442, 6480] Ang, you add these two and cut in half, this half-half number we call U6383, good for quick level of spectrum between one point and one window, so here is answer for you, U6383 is 15.9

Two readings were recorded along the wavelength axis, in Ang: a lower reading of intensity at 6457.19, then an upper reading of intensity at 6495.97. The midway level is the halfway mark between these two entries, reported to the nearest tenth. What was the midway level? 14.7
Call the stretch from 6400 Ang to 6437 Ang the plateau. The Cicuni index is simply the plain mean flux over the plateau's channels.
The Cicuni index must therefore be 15.7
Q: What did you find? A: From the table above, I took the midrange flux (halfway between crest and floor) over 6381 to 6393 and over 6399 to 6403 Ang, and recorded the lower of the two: 15.3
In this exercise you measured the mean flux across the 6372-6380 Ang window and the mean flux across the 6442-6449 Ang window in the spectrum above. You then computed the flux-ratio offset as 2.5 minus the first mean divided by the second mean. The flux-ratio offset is 1.49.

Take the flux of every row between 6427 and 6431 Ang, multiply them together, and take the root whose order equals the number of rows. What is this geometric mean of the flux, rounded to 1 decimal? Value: 16.2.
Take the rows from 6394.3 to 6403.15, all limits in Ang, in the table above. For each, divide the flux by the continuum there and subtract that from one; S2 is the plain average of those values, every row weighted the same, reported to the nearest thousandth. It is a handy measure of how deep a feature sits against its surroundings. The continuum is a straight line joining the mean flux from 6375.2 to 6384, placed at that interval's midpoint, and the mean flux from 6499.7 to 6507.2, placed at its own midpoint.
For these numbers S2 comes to 0.042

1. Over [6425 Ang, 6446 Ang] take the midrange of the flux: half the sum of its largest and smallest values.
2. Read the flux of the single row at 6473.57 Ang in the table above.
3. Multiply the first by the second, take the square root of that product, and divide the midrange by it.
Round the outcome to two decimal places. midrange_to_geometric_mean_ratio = 1.00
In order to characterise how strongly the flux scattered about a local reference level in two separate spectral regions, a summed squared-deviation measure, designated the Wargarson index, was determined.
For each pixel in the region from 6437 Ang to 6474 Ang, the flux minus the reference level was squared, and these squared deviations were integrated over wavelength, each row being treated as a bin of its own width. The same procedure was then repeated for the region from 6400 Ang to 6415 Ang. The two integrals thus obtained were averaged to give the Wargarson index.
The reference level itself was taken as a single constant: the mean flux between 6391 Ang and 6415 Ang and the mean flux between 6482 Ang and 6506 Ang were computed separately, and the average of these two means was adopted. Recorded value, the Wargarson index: 5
